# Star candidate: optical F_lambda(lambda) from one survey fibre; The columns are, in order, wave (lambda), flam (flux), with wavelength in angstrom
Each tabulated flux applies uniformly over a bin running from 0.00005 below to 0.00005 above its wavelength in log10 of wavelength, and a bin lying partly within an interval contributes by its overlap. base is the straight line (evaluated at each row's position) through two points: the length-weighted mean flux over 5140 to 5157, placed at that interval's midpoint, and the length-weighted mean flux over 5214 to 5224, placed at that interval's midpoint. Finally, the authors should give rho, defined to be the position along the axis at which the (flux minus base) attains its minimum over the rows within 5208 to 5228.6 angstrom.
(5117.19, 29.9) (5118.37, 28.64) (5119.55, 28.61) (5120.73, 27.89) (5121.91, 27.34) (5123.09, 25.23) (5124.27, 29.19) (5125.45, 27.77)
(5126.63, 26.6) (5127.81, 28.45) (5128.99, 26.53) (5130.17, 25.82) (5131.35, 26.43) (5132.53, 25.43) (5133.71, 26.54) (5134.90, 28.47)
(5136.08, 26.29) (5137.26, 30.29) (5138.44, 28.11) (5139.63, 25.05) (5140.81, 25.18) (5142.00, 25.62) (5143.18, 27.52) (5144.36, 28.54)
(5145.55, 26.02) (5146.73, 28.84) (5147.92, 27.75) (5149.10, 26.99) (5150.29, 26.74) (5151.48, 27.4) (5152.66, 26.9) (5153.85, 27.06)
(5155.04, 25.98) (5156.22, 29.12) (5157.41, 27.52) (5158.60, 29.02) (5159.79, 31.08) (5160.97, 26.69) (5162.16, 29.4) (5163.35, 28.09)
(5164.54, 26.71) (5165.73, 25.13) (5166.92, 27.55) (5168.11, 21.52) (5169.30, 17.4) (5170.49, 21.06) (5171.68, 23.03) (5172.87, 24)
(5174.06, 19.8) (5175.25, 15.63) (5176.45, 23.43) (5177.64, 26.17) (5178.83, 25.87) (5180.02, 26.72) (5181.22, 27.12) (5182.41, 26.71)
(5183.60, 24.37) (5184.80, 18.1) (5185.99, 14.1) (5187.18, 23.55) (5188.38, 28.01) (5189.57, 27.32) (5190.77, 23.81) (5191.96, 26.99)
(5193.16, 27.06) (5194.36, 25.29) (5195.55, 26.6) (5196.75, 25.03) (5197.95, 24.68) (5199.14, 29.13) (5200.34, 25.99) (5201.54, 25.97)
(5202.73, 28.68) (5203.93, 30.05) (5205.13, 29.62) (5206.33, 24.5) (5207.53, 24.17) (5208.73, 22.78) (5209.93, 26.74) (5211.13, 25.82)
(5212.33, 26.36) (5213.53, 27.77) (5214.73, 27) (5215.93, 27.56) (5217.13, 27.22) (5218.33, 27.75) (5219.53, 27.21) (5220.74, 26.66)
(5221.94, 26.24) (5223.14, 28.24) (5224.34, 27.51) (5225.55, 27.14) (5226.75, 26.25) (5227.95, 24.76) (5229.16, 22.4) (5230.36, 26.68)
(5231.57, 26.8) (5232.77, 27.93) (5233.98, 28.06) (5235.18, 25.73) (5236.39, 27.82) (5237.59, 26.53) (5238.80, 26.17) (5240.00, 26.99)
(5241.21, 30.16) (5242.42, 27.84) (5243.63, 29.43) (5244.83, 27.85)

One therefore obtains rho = 5208.73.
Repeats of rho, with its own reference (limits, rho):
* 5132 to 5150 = 5139.63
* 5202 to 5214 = 5208.73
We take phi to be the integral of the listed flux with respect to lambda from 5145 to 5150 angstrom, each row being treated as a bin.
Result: 137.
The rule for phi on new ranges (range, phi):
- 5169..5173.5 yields 97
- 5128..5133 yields 131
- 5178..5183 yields 133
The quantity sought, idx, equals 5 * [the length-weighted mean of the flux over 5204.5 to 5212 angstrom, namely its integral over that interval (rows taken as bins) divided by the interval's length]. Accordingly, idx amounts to 128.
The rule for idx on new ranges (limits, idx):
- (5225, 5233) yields 130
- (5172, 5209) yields 124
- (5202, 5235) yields 134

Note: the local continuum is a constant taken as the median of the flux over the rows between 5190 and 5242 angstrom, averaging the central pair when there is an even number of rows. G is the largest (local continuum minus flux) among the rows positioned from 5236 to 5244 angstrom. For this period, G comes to 0.6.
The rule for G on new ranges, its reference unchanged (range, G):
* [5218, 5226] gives 0.5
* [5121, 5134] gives 1.5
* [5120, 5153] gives 1.7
